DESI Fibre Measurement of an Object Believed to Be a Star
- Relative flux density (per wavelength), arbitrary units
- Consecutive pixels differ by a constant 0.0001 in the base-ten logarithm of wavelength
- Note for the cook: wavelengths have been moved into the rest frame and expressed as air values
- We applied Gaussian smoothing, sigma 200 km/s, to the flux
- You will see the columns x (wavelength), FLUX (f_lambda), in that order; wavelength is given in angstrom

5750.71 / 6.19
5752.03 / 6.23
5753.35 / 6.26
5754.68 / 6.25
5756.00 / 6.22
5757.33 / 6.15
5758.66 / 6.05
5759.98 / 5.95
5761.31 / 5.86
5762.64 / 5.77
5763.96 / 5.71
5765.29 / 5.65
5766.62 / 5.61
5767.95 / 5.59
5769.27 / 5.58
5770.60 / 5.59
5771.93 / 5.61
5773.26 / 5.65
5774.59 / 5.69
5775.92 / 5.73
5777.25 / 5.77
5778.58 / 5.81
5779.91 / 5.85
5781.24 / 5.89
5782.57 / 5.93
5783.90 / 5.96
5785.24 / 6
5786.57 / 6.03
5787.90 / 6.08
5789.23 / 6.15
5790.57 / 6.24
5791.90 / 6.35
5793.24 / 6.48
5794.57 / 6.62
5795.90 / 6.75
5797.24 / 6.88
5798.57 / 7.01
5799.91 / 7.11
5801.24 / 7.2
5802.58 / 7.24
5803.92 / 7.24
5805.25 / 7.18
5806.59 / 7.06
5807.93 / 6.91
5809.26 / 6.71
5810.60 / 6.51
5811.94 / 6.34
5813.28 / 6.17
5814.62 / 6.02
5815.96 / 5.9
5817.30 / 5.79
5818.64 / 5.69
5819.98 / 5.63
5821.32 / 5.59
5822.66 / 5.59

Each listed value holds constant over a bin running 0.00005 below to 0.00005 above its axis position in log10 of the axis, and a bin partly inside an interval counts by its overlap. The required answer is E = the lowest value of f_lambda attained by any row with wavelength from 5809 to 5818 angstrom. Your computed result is 5.79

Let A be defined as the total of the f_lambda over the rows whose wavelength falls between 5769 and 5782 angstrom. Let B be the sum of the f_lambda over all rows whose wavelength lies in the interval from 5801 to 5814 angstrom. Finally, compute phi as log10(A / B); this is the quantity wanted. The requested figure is -0.08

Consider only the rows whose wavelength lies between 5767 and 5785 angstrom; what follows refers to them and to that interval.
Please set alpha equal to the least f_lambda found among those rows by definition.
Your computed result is 5.58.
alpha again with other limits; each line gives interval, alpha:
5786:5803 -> 6.03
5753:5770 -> 5.58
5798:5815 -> 6.02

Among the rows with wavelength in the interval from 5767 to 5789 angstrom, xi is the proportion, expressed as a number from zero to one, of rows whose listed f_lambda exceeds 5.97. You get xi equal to 0.2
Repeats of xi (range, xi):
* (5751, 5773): 0.4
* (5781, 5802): 0.8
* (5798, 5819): 0.8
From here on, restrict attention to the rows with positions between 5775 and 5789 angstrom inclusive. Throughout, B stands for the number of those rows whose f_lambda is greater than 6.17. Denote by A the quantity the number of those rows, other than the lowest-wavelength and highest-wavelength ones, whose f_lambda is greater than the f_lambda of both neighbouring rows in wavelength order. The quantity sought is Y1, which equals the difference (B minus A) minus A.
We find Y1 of 0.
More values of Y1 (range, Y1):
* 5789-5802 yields 9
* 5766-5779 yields 0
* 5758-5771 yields 0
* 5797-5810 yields 10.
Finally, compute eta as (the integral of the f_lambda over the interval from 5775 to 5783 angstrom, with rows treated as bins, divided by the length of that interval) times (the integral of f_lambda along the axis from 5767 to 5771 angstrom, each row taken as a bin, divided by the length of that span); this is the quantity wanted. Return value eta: 33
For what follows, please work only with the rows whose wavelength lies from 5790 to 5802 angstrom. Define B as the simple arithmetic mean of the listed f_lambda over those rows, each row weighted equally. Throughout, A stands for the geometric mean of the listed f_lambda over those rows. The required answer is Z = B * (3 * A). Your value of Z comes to 136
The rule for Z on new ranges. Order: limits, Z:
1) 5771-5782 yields 99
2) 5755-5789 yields 102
